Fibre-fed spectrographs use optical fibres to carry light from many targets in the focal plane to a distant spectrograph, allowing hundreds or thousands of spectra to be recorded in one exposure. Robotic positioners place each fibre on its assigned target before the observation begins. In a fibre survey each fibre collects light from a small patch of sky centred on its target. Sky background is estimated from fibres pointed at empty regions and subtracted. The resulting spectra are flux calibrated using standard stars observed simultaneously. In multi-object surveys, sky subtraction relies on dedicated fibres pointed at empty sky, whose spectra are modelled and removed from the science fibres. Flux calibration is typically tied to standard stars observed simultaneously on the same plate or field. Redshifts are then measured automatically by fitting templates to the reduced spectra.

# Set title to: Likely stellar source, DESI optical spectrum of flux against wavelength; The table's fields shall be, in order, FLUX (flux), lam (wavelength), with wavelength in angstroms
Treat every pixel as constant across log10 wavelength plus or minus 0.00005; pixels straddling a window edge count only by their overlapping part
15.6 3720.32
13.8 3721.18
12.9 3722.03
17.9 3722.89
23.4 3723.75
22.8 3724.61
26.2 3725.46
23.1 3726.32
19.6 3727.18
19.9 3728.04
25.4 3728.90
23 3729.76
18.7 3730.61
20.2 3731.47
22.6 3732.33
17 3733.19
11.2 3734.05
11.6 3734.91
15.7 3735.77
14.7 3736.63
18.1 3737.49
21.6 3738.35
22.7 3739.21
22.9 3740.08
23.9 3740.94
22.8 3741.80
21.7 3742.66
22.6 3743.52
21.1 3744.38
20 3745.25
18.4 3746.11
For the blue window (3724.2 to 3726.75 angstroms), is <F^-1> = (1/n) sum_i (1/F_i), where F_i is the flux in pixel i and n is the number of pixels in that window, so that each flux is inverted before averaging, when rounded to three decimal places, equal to 0.042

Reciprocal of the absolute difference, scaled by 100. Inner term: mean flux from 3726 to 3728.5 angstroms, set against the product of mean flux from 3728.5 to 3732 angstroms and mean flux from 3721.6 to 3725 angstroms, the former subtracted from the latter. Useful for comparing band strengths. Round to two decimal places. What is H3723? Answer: 0.25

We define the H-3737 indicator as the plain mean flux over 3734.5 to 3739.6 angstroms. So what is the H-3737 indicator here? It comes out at 17.4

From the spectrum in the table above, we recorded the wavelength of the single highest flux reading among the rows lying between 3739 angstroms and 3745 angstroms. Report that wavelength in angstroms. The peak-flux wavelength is 3740.94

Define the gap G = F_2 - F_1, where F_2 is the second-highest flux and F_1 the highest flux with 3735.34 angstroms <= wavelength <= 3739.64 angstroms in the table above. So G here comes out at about -1.1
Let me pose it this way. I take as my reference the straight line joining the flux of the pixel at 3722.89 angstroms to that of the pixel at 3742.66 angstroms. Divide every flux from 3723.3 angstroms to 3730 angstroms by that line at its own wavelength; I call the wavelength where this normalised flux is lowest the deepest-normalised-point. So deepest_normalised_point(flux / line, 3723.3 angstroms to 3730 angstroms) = 3727.18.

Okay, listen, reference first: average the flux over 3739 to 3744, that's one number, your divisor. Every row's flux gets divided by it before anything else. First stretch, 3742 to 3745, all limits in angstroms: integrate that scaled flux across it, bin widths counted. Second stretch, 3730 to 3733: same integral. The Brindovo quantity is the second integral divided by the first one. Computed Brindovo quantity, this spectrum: 0.94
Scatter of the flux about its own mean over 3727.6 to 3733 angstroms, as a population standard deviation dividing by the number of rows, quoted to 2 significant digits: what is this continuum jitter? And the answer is 2.3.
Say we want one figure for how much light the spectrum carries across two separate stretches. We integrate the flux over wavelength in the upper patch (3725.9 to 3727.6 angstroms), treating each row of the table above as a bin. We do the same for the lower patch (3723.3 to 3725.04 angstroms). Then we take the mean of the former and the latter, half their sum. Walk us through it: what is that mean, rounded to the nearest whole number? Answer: 38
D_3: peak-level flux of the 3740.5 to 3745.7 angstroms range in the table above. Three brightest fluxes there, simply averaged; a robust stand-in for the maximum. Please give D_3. 23.1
